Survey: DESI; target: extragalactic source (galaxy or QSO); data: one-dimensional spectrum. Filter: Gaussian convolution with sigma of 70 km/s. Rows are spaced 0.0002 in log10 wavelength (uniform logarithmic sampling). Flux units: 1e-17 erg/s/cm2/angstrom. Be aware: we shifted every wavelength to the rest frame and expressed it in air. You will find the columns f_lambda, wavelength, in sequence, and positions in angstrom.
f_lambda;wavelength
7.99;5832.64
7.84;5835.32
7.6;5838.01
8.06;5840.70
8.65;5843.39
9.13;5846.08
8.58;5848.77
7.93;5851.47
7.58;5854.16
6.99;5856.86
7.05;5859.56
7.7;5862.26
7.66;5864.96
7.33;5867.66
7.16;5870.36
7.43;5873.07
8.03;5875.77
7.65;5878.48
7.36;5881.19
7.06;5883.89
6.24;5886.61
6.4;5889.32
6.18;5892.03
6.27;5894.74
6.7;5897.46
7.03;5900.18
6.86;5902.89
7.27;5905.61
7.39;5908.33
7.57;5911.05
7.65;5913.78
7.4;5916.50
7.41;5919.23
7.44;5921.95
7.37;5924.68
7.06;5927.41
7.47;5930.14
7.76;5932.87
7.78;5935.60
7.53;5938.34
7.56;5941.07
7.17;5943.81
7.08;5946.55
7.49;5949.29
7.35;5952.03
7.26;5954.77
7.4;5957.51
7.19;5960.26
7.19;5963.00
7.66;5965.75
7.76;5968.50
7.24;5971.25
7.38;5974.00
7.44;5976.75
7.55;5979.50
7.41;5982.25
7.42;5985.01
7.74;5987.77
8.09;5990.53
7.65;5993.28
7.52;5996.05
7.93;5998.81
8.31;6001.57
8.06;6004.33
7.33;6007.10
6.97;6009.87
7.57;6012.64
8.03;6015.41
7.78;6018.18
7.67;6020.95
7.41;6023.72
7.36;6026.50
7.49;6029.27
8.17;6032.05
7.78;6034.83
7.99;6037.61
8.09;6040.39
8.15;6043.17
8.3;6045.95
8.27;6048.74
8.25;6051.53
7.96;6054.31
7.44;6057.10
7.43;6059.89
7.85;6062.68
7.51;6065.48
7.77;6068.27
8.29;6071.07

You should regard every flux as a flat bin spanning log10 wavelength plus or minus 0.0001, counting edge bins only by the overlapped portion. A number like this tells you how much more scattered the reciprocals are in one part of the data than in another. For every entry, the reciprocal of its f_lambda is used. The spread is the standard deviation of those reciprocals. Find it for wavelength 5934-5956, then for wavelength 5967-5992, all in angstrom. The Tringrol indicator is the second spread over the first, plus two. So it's 3.1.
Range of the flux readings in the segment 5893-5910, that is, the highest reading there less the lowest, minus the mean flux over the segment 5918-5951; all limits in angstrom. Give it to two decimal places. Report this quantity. -6.31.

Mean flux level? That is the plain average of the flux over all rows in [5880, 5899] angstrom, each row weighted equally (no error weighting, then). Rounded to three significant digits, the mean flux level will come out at 6.60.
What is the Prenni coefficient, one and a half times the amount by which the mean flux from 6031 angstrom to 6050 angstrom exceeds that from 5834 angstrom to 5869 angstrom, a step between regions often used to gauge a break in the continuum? 0.38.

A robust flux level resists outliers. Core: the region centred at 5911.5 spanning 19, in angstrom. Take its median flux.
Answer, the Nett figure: 7.40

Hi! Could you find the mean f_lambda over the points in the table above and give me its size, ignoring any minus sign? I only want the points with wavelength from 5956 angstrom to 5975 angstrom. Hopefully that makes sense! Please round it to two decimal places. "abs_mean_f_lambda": 7.40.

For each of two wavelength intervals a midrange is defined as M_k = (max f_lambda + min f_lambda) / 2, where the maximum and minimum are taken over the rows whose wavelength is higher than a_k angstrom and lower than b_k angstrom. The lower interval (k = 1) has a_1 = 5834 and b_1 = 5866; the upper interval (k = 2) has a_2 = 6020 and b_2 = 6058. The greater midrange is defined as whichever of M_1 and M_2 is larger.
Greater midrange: 8.06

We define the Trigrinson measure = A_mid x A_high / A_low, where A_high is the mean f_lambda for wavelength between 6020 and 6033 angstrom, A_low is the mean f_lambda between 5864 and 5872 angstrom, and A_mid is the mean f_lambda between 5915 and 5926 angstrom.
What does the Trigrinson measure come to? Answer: 7.6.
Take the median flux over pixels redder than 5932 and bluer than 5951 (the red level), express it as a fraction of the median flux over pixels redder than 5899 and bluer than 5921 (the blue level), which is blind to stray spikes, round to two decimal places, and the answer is 1.02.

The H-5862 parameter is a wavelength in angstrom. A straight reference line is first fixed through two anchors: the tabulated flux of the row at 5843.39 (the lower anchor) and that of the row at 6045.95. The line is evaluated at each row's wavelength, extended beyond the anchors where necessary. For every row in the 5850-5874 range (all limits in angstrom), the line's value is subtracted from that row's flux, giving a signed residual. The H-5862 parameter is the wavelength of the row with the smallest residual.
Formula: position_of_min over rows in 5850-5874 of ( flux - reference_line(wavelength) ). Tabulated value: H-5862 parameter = 5856.86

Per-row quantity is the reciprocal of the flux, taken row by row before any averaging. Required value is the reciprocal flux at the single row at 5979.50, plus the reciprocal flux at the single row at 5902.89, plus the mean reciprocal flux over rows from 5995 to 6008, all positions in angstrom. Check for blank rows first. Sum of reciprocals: 0.406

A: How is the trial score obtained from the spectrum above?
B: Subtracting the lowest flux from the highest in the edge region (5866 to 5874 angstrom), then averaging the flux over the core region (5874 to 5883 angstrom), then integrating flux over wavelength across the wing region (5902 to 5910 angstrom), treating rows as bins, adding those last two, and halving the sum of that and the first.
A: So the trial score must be 33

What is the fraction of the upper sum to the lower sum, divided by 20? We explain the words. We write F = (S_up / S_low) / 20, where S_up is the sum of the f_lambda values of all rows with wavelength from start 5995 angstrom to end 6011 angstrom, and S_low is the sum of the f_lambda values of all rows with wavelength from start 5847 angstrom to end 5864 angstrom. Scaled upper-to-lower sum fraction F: 0.050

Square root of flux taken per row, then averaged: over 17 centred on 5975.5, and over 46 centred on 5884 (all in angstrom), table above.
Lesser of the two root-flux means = 2.66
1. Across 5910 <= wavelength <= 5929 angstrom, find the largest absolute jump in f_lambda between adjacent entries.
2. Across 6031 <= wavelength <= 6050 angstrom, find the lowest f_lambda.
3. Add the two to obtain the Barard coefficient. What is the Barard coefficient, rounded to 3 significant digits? 8.09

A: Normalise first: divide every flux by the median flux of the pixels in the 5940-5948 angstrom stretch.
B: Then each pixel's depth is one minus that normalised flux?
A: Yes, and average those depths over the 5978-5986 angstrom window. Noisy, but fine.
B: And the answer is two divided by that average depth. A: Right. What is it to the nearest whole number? -49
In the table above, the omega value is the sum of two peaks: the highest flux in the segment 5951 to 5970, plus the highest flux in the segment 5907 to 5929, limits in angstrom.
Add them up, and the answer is 15.4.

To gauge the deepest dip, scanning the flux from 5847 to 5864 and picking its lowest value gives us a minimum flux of 6.99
